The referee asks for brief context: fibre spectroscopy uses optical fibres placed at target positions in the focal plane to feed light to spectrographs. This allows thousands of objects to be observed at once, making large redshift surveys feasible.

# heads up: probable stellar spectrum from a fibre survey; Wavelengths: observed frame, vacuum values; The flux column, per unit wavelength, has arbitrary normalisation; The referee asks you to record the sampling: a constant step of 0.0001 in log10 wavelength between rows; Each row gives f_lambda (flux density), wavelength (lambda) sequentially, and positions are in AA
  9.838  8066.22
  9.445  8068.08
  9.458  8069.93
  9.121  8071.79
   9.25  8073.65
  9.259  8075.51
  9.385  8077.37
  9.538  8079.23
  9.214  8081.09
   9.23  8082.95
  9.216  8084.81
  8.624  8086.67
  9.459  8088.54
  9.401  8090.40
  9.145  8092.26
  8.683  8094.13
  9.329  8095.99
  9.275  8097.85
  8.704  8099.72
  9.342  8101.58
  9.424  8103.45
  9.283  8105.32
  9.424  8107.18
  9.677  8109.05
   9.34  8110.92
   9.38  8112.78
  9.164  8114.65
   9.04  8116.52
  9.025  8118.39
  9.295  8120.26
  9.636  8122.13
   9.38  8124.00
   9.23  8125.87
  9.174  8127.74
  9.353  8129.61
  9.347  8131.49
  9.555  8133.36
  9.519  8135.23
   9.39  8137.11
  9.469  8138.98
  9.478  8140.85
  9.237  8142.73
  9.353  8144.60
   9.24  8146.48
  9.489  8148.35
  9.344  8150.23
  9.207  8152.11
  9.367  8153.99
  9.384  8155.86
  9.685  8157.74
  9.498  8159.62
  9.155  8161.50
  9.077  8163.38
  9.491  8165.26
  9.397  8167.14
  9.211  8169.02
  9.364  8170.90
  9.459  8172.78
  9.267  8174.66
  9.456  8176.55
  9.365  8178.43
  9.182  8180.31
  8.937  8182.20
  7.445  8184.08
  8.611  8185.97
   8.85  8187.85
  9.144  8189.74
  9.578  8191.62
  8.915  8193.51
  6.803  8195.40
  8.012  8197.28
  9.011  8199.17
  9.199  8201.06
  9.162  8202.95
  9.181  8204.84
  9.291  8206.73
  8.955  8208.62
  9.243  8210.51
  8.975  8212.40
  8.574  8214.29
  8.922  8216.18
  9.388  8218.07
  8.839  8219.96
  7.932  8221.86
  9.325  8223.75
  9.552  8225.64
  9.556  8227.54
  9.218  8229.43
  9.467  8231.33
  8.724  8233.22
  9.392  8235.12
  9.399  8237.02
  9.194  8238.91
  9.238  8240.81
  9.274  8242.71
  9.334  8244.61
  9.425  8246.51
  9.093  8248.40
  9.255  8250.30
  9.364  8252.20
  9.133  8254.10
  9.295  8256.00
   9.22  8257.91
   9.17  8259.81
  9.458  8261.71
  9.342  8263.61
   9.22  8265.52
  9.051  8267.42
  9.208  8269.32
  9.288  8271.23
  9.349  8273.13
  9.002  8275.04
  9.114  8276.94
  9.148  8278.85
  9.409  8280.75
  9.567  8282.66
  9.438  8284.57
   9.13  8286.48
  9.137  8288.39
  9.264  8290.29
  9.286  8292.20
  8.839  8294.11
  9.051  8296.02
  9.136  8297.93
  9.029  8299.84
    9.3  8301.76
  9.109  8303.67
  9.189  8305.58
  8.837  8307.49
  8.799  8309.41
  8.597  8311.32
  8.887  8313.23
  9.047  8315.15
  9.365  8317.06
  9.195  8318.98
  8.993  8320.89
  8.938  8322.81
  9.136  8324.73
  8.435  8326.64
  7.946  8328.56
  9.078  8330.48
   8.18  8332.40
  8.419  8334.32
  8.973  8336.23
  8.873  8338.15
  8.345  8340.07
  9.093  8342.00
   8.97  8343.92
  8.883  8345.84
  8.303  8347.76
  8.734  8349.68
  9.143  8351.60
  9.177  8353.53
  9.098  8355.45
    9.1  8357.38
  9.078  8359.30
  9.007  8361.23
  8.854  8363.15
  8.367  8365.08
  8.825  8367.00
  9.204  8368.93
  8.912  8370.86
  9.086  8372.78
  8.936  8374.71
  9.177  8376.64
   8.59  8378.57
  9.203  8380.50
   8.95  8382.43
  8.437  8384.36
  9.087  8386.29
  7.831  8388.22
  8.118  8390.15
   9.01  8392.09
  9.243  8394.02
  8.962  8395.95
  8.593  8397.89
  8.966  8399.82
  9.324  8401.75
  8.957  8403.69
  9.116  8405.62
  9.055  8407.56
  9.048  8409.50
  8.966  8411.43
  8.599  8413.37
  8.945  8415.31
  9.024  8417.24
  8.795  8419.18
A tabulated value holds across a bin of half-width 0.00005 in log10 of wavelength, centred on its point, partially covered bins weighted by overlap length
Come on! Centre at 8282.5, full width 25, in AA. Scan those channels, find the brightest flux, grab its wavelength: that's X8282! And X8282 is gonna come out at 8282.66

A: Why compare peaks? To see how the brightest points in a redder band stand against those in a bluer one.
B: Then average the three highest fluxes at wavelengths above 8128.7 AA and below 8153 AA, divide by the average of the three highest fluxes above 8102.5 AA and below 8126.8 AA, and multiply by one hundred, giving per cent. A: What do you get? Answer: 99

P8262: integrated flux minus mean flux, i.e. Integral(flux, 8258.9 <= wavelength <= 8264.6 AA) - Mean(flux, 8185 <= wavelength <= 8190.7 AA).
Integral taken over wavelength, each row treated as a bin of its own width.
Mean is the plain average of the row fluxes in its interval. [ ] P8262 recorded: 44.3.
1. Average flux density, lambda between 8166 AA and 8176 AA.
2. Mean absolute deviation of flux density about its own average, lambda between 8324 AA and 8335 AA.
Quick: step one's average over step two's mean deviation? 24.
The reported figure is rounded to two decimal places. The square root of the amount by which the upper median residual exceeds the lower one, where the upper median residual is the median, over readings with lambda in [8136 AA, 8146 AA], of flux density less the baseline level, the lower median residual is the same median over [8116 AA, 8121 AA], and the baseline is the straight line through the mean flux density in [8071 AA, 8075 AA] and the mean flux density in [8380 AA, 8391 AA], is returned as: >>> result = 0.62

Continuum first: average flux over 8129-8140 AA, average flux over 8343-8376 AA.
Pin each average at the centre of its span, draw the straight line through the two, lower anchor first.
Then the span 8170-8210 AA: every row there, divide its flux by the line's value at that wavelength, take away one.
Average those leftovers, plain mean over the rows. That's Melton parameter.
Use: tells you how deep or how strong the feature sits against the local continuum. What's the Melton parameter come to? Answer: -0.043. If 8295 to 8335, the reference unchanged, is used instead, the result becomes -0.015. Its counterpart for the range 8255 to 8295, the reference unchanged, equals 0.013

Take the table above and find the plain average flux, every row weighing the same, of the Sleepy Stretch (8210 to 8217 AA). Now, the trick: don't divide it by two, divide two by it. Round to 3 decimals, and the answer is 0.224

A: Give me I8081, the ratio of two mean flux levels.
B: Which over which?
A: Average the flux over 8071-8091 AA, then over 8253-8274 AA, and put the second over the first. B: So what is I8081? 1.00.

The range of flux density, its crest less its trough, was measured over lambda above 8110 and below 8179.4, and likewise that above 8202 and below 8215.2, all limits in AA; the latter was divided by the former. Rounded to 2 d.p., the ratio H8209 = 1.09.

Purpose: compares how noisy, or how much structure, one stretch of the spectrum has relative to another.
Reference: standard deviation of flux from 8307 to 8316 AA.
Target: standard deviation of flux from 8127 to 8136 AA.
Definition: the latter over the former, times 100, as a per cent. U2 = 94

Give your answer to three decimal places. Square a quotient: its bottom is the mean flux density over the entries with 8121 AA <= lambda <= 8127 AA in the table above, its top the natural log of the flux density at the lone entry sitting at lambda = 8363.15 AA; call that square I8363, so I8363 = 0.054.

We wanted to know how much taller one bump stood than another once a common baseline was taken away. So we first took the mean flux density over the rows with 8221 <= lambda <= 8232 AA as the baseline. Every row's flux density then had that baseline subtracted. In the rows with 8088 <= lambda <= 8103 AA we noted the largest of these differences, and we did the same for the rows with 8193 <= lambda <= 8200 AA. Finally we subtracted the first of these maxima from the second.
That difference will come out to -0.45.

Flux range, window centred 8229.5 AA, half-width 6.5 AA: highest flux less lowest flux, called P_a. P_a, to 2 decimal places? 0.83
